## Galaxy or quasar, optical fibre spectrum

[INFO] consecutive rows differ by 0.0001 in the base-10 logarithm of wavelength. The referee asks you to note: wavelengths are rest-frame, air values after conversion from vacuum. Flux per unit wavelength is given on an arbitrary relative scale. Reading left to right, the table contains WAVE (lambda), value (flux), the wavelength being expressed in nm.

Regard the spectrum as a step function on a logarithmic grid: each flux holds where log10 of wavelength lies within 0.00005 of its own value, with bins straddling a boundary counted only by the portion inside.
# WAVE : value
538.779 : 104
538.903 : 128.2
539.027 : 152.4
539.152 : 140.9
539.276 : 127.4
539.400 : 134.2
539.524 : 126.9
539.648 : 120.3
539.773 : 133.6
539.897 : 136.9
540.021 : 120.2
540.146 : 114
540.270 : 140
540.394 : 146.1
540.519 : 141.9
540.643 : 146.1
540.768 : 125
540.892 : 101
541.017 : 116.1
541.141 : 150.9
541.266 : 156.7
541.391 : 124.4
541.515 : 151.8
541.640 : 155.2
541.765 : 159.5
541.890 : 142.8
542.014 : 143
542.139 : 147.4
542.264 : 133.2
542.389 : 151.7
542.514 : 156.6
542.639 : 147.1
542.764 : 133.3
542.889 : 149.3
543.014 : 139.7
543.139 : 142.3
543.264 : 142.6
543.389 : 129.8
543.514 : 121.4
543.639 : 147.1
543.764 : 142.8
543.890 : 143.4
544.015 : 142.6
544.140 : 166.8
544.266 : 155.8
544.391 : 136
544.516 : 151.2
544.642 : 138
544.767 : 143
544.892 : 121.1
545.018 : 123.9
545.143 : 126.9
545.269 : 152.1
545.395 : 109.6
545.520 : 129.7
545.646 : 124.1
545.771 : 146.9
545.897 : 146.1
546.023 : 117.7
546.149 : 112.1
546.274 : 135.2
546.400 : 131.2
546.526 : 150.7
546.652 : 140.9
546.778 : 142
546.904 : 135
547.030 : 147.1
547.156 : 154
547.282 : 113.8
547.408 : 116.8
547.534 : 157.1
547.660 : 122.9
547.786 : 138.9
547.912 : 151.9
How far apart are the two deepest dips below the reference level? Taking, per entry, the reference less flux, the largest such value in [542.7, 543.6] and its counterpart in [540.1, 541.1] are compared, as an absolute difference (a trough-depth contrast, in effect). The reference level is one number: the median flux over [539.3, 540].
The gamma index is 20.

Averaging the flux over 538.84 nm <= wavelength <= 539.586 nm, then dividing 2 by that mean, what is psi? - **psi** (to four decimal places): 0.0148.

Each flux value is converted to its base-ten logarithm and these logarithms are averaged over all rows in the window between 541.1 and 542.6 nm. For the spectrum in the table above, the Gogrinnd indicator 2.17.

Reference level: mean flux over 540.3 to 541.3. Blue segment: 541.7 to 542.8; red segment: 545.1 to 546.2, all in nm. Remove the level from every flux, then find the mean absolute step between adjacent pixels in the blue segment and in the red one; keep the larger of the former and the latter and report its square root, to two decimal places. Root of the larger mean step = 4.34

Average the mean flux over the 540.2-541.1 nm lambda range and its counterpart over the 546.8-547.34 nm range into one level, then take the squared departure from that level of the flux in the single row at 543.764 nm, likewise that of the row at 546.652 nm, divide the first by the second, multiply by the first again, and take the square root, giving 11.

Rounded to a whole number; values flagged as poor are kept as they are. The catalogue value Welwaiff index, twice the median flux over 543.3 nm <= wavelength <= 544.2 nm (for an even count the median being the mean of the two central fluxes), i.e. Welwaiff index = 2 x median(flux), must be 286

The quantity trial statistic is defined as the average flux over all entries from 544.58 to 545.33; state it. 134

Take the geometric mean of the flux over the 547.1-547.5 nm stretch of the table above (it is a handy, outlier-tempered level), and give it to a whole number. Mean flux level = 127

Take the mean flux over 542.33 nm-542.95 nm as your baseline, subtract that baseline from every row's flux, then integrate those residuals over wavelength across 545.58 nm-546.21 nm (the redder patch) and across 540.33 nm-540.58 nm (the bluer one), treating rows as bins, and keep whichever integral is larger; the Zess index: -0.9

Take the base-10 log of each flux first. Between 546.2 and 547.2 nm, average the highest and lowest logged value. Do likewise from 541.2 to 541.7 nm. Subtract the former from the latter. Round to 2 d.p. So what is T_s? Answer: -0.01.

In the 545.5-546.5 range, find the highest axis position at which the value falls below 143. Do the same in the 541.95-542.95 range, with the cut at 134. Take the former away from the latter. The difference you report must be -3.64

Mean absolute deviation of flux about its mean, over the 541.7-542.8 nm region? 7.1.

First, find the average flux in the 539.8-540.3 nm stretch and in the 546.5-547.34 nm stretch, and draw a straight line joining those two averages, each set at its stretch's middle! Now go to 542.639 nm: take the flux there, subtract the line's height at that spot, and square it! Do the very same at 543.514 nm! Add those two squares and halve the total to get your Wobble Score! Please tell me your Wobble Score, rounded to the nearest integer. 188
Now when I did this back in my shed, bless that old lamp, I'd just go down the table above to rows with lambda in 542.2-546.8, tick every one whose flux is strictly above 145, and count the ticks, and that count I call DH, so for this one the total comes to 12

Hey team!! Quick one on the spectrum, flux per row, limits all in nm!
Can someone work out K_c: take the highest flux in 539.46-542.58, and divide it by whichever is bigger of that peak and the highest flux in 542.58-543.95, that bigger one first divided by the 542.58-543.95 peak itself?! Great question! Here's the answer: 149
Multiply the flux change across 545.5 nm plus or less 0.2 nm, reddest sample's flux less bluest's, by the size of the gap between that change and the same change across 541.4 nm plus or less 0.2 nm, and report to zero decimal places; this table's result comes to 281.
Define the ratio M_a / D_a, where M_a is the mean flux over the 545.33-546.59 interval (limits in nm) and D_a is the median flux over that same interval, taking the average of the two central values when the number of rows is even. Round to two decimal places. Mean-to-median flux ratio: 1.00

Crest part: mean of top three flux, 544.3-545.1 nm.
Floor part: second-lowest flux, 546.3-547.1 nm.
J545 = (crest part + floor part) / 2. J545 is 140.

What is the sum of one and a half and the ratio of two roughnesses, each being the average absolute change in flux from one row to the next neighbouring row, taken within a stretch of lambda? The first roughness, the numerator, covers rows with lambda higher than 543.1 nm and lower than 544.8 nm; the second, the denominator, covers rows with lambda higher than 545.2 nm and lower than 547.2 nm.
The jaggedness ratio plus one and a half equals 2.28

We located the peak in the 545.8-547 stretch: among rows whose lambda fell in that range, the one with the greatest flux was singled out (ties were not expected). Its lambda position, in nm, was 546.526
